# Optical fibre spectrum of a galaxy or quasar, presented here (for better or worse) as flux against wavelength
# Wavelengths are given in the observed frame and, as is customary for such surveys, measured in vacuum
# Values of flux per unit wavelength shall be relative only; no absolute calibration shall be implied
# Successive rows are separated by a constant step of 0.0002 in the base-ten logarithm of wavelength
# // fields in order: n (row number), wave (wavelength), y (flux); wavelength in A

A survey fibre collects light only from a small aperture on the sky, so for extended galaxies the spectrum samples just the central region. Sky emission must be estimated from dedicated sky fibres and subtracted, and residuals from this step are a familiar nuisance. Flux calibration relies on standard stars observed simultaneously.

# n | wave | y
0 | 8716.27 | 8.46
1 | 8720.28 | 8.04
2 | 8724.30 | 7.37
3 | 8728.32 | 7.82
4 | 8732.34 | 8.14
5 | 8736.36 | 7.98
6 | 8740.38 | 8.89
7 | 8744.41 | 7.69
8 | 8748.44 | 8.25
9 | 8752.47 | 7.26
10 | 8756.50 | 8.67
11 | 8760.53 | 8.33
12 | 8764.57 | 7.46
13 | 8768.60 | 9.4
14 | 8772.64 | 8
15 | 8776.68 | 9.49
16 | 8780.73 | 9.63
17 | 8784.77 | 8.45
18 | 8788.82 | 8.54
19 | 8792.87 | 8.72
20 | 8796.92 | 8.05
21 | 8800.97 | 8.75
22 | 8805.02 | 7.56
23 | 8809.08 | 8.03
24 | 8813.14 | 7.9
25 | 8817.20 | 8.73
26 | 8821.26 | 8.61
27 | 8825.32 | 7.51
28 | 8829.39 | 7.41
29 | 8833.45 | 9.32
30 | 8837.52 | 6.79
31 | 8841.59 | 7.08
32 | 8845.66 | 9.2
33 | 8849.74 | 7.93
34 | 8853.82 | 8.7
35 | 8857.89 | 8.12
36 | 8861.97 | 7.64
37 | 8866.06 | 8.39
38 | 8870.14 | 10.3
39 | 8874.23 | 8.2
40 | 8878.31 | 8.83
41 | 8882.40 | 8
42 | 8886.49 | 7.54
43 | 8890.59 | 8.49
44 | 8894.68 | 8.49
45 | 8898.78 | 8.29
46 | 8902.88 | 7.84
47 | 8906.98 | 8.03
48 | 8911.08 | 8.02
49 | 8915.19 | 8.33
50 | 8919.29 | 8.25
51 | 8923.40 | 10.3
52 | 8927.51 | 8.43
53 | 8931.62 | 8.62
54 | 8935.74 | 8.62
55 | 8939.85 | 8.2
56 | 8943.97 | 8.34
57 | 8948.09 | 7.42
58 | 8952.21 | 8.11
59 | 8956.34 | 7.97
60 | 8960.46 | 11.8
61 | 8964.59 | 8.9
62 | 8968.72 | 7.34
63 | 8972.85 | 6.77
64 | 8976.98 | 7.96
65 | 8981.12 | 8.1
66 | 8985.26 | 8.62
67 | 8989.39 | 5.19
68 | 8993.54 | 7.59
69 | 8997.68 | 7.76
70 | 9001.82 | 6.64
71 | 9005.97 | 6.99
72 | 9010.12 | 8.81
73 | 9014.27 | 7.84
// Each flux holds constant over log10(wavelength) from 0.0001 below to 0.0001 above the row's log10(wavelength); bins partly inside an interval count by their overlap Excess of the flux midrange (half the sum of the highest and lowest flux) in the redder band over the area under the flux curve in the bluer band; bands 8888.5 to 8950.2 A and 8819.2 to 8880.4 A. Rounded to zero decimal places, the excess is -497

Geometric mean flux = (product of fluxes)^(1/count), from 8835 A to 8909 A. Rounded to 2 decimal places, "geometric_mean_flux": 8.18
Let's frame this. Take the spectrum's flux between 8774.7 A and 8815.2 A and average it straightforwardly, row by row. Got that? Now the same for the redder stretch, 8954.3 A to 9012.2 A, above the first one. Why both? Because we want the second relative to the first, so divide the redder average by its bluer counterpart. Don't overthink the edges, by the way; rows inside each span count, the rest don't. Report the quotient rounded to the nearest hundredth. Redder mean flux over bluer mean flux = 0.93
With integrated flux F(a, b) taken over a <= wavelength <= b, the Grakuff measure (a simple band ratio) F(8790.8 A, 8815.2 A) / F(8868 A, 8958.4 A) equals 0.26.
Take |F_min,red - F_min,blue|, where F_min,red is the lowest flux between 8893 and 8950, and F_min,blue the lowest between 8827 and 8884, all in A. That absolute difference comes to 0.63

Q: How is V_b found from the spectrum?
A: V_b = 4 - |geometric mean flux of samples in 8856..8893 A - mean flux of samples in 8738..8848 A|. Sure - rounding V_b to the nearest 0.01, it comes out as 3.93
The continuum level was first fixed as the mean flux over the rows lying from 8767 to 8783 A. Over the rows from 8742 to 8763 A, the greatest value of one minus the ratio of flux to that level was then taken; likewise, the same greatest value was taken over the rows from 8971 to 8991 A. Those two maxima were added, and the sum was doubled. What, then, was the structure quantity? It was 1.3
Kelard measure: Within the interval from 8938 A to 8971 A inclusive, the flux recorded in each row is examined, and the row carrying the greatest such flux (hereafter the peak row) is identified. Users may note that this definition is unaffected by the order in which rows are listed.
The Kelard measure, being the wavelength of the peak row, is 8960.46 A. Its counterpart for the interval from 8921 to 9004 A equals 8960.46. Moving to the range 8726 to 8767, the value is 8740.38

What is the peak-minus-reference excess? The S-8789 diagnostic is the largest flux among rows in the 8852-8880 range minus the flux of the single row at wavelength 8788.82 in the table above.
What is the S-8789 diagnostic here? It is 1.8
